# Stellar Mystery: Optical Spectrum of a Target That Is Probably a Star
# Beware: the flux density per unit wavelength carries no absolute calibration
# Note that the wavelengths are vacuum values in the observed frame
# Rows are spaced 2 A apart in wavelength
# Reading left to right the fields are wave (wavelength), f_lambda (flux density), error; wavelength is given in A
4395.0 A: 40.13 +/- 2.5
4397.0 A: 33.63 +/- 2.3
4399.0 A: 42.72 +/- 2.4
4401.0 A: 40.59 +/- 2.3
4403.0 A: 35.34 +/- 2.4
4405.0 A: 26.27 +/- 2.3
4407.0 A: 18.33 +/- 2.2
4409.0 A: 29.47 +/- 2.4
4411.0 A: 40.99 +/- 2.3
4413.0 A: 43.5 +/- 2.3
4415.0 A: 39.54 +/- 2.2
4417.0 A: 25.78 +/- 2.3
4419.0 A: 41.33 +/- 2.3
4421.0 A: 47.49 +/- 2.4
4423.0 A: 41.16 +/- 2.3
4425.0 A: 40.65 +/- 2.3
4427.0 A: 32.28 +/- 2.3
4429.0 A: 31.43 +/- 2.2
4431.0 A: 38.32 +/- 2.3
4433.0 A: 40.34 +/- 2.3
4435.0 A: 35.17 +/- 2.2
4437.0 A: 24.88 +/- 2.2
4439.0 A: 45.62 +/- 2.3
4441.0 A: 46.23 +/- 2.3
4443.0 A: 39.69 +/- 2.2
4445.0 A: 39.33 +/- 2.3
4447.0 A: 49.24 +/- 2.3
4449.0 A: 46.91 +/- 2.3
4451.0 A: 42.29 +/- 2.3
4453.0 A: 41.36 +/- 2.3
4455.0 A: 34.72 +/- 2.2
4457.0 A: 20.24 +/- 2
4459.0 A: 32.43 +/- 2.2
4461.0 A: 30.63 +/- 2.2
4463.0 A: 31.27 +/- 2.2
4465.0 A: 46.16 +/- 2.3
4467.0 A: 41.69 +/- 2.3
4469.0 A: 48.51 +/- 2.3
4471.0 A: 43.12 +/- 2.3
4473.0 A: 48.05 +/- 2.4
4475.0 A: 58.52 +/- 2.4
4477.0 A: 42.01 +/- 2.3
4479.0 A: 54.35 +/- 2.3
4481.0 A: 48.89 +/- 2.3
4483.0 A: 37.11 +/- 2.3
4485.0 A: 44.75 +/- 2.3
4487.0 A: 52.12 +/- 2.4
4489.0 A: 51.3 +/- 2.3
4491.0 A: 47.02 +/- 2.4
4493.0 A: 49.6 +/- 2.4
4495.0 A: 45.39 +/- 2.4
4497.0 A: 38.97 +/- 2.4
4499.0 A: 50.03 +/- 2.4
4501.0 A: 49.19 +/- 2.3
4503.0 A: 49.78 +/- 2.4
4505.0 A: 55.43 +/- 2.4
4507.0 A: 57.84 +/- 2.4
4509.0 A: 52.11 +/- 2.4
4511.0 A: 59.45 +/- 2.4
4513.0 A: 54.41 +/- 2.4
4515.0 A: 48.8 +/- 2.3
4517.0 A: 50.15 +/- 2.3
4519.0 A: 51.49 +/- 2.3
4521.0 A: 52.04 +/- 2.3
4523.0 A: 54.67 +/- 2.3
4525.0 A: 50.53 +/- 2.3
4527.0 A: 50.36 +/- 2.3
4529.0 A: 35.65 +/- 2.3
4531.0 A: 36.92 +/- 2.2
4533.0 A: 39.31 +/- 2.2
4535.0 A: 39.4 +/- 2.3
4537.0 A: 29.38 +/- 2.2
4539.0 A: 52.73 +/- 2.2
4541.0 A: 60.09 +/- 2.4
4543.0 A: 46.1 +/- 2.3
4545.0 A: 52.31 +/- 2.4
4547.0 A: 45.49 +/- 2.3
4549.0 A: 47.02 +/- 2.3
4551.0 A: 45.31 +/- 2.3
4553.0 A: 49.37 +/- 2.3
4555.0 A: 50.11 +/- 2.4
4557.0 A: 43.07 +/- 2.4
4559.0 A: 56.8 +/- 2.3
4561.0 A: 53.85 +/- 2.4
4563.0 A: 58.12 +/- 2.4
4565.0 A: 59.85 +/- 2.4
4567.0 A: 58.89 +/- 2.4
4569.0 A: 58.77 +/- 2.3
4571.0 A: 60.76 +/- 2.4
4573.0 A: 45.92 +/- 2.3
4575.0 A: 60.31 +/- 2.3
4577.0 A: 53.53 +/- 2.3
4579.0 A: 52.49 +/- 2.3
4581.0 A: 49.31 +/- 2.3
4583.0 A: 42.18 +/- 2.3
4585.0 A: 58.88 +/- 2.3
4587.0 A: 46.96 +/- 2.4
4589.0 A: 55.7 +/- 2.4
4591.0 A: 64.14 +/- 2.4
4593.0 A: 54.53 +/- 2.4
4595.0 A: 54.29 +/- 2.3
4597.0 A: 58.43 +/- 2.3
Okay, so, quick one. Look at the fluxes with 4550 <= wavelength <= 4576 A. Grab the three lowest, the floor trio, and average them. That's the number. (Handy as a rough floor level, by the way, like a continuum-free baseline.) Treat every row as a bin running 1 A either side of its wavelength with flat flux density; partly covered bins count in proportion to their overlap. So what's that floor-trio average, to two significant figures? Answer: 45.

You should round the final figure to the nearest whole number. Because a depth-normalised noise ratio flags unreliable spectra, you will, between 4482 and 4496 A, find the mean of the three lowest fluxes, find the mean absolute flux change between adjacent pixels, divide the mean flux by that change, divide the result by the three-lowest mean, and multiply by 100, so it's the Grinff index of 25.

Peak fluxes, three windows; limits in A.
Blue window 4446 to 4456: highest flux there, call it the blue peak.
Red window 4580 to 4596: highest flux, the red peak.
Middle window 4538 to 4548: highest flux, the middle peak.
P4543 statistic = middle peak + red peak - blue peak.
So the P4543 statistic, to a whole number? 75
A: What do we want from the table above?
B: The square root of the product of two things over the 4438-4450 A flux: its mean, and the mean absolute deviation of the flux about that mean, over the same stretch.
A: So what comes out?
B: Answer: 12.2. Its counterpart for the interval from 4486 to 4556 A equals 15.5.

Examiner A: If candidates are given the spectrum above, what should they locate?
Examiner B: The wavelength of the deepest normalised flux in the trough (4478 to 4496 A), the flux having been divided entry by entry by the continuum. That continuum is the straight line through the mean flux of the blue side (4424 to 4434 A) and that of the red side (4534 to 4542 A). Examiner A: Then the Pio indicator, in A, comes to 4483.0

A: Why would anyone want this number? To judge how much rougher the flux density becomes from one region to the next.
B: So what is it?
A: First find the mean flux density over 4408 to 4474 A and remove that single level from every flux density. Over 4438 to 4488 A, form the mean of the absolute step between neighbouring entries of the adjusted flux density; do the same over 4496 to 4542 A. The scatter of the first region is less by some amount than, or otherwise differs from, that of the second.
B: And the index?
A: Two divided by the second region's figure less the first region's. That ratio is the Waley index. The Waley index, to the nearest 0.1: -1.1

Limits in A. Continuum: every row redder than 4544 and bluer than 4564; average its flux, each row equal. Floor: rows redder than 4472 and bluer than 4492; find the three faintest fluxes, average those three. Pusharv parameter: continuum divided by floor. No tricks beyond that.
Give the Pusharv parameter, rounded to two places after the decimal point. 1.21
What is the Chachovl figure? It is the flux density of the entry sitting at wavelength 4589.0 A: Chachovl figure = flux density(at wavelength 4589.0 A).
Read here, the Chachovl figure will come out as 55.7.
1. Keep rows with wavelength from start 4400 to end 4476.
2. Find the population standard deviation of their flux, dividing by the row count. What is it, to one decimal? 8.5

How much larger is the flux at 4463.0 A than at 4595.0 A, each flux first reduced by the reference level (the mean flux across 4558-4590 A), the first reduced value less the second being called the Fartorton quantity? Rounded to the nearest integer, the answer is -23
